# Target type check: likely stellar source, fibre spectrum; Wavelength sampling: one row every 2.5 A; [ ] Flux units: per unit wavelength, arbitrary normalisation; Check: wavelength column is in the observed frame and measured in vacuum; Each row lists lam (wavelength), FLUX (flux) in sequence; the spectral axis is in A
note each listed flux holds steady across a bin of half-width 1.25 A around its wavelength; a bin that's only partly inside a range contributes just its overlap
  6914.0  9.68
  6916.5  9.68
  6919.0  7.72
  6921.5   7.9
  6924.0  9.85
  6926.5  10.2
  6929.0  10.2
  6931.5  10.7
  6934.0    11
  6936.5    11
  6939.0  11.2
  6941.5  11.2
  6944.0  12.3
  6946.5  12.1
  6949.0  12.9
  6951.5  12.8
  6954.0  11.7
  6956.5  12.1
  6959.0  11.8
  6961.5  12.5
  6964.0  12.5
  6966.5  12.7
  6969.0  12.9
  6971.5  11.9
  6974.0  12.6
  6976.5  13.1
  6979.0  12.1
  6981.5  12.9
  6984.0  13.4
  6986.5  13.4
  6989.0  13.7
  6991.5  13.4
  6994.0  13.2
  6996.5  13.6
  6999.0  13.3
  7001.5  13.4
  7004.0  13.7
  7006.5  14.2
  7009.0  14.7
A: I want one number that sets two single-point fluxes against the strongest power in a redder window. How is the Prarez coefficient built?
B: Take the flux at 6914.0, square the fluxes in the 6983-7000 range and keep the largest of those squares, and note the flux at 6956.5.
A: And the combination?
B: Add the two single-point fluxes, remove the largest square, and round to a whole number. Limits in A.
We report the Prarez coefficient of -166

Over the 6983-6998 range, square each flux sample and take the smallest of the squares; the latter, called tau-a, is 174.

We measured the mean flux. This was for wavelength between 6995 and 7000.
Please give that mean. 13.4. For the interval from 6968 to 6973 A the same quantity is 12.4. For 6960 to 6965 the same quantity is 12.5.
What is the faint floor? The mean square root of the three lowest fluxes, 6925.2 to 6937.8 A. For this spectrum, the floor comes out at 3.2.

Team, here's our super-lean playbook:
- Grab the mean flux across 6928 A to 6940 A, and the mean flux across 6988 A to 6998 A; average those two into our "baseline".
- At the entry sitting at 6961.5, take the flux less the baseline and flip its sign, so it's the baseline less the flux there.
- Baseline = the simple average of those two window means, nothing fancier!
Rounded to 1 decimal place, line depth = -0.4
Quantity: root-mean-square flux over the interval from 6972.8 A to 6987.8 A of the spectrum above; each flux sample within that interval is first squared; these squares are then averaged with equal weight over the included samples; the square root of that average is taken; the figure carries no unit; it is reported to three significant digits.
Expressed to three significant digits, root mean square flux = 12.9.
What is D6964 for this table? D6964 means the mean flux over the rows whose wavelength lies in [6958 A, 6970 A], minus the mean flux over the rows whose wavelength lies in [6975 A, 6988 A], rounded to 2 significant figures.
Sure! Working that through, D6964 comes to -0.50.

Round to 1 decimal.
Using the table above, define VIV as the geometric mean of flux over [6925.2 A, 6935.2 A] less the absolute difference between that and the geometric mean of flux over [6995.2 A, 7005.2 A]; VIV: 7.5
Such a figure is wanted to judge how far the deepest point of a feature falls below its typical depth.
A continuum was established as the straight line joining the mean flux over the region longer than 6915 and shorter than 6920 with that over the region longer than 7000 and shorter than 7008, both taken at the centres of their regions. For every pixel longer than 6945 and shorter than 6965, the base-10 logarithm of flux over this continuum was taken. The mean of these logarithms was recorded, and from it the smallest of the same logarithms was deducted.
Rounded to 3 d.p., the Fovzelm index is 0.027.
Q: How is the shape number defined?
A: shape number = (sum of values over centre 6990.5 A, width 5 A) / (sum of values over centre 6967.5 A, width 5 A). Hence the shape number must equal 1.06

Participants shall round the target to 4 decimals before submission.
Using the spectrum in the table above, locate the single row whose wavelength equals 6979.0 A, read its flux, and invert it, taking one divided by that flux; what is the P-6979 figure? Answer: 0.0826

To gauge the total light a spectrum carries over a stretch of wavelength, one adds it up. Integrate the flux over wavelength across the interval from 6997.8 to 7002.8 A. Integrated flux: 66.8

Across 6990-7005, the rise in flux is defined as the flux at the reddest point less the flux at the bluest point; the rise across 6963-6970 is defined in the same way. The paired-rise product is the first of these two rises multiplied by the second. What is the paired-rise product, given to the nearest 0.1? 0.1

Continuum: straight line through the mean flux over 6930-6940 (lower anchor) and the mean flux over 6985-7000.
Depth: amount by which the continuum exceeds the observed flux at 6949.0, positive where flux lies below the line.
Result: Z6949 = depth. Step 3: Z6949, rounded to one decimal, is -1.3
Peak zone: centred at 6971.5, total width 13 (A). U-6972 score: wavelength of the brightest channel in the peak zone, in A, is 6976.5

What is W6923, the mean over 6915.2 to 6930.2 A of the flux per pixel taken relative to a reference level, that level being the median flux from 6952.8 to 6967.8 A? 0.75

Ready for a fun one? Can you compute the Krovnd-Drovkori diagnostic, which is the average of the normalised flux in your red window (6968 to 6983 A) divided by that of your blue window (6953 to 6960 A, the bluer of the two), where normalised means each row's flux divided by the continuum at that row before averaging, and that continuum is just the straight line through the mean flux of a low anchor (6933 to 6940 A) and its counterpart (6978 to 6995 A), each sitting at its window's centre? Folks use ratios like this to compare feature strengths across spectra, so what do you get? 0.99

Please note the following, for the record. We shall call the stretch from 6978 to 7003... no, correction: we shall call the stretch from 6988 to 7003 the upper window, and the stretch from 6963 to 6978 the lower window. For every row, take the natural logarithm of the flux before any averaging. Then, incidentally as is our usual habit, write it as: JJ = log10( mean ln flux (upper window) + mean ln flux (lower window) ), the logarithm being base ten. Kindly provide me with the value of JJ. 0.710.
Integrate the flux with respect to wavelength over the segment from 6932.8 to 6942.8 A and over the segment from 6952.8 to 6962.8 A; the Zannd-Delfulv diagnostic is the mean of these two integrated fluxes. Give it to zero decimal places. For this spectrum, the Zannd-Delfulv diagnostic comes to 116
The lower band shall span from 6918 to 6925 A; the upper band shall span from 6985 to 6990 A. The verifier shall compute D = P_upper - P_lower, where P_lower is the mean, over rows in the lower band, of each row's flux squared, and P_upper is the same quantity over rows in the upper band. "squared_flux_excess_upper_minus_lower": 111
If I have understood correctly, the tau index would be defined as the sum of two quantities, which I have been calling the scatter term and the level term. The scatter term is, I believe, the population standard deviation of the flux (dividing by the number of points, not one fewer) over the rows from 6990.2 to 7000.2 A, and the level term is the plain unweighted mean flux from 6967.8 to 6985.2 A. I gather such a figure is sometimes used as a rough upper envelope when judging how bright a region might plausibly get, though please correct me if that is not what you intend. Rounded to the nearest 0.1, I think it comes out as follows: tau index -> 12.8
